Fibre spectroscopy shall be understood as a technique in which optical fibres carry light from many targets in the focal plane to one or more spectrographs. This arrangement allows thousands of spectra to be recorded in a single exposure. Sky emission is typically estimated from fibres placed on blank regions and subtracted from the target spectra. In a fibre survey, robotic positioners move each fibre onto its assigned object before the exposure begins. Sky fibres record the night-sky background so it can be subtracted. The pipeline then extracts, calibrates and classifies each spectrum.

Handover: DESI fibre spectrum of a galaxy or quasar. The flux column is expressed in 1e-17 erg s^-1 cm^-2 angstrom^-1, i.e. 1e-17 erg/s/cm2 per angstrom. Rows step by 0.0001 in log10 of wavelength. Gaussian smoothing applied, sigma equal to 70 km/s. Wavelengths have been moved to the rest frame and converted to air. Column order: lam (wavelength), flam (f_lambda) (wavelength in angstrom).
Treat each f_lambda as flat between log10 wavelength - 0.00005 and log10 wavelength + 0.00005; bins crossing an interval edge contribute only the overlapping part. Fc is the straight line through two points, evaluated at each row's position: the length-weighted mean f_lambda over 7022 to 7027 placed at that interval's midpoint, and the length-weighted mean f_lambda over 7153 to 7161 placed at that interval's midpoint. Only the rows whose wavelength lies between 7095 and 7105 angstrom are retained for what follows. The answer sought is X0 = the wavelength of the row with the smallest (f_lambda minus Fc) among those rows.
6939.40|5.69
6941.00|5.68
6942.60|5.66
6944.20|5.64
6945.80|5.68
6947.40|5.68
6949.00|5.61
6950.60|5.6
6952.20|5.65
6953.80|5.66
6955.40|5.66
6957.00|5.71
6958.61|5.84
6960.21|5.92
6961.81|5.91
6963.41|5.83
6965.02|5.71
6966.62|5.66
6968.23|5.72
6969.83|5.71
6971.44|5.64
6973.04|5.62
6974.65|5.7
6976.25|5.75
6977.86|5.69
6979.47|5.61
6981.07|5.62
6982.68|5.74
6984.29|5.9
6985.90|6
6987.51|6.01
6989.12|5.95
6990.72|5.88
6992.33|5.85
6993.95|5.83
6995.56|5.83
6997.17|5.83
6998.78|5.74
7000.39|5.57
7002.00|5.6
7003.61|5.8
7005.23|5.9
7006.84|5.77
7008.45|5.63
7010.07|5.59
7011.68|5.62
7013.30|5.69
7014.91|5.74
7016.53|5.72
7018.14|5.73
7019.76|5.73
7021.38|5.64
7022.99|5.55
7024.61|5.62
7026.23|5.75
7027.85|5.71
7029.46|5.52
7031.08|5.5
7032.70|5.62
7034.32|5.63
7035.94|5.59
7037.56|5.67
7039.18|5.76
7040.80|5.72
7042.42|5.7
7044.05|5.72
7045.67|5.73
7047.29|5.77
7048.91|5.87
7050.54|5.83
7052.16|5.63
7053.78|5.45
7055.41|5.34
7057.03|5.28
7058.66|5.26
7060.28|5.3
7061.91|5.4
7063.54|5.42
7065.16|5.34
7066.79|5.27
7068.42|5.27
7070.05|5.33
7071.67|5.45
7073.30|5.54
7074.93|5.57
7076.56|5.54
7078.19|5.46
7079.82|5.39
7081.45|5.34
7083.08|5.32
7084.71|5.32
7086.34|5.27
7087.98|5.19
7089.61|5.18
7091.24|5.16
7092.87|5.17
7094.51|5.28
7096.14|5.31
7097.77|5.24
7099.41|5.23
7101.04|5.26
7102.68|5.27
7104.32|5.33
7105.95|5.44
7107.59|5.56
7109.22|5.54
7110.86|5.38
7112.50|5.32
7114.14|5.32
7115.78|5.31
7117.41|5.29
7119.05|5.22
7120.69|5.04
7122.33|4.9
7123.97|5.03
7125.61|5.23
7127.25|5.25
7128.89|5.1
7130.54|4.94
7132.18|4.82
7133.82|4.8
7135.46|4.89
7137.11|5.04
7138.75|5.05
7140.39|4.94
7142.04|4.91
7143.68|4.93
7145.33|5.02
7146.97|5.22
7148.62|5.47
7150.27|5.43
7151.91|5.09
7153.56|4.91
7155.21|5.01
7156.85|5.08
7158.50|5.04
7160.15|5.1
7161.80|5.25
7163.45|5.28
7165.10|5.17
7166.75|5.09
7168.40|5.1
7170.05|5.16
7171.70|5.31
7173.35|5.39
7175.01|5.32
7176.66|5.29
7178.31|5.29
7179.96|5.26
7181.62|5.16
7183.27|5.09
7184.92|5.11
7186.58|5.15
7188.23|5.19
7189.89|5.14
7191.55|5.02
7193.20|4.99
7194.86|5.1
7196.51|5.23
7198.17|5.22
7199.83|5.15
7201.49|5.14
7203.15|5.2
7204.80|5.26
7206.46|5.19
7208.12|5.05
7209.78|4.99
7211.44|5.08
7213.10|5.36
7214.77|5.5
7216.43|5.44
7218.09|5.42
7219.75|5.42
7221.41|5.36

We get 7099.41 angstrom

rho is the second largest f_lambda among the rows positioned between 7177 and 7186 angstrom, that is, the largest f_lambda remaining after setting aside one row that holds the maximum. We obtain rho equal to 5.26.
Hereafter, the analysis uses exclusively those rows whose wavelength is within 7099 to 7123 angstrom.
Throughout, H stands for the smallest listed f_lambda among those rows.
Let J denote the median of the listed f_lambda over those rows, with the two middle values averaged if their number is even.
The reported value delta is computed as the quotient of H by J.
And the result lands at 0.923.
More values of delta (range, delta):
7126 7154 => 0.956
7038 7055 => 0.952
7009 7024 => 0.975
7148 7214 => 0.952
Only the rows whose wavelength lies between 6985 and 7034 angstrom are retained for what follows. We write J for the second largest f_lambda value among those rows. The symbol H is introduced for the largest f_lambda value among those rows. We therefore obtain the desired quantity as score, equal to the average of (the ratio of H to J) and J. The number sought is 3.50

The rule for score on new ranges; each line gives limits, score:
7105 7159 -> 3.27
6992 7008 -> 3.43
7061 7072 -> 3.21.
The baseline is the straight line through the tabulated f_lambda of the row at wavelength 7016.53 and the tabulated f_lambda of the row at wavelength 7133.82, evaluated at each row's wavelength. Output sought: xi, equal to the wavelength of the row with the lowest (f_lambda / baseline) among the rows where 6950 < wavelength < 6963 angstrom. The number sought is 6950.60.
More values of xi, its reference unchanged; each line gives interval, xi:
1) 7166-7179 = 7166.75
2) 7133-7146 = 7133.82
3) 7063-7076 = 7066.79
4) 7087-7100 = 7091.24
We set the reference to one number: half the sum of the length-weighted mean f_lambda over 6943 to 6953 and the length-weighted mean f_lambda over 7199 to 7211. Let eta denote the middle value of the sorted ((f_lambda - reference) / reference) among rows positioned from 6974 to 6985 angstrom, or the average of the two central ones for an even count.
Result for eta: 0.057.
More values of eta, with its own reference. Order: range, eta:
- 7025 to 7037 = 0.042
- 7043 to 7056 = 0.062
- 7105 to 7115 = 0.003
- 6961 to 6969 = 0.061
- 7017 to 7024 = 0.054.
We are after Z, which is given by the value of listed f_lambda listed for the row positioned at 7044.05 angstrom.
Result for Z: 5.72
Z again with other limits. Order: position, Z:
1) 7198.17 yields 5.22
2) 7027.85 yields 5.71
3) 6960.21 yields 5.92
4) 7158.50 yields 5.04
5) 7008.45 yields 5.63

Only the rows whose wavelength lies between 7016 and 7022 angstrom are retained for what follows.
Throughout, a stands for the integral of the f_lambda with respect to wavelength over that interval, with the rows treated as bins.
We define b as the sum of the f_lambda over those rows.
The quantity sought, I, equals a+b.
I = 57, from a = 34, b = 23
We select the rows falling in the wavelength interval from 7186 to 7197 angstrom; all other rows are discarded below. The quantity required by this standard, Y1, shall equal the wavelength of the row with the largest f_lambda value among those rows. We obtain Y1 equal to 7196.51 angstrom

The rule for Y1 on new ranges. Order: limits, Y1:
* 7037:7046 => 7039.18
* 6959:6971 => 6960.21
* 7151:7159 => 7151.91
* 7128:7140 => 7128.89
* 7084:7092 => 7084.71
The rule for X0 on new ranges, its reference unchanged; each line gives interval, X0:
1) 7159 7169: 7160.15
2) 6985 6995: 6993.95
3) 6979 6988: 6979.47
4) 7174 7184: 7183.27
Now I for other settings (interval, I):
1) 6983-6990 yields 66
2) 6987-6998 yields 106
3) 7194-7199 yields 41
